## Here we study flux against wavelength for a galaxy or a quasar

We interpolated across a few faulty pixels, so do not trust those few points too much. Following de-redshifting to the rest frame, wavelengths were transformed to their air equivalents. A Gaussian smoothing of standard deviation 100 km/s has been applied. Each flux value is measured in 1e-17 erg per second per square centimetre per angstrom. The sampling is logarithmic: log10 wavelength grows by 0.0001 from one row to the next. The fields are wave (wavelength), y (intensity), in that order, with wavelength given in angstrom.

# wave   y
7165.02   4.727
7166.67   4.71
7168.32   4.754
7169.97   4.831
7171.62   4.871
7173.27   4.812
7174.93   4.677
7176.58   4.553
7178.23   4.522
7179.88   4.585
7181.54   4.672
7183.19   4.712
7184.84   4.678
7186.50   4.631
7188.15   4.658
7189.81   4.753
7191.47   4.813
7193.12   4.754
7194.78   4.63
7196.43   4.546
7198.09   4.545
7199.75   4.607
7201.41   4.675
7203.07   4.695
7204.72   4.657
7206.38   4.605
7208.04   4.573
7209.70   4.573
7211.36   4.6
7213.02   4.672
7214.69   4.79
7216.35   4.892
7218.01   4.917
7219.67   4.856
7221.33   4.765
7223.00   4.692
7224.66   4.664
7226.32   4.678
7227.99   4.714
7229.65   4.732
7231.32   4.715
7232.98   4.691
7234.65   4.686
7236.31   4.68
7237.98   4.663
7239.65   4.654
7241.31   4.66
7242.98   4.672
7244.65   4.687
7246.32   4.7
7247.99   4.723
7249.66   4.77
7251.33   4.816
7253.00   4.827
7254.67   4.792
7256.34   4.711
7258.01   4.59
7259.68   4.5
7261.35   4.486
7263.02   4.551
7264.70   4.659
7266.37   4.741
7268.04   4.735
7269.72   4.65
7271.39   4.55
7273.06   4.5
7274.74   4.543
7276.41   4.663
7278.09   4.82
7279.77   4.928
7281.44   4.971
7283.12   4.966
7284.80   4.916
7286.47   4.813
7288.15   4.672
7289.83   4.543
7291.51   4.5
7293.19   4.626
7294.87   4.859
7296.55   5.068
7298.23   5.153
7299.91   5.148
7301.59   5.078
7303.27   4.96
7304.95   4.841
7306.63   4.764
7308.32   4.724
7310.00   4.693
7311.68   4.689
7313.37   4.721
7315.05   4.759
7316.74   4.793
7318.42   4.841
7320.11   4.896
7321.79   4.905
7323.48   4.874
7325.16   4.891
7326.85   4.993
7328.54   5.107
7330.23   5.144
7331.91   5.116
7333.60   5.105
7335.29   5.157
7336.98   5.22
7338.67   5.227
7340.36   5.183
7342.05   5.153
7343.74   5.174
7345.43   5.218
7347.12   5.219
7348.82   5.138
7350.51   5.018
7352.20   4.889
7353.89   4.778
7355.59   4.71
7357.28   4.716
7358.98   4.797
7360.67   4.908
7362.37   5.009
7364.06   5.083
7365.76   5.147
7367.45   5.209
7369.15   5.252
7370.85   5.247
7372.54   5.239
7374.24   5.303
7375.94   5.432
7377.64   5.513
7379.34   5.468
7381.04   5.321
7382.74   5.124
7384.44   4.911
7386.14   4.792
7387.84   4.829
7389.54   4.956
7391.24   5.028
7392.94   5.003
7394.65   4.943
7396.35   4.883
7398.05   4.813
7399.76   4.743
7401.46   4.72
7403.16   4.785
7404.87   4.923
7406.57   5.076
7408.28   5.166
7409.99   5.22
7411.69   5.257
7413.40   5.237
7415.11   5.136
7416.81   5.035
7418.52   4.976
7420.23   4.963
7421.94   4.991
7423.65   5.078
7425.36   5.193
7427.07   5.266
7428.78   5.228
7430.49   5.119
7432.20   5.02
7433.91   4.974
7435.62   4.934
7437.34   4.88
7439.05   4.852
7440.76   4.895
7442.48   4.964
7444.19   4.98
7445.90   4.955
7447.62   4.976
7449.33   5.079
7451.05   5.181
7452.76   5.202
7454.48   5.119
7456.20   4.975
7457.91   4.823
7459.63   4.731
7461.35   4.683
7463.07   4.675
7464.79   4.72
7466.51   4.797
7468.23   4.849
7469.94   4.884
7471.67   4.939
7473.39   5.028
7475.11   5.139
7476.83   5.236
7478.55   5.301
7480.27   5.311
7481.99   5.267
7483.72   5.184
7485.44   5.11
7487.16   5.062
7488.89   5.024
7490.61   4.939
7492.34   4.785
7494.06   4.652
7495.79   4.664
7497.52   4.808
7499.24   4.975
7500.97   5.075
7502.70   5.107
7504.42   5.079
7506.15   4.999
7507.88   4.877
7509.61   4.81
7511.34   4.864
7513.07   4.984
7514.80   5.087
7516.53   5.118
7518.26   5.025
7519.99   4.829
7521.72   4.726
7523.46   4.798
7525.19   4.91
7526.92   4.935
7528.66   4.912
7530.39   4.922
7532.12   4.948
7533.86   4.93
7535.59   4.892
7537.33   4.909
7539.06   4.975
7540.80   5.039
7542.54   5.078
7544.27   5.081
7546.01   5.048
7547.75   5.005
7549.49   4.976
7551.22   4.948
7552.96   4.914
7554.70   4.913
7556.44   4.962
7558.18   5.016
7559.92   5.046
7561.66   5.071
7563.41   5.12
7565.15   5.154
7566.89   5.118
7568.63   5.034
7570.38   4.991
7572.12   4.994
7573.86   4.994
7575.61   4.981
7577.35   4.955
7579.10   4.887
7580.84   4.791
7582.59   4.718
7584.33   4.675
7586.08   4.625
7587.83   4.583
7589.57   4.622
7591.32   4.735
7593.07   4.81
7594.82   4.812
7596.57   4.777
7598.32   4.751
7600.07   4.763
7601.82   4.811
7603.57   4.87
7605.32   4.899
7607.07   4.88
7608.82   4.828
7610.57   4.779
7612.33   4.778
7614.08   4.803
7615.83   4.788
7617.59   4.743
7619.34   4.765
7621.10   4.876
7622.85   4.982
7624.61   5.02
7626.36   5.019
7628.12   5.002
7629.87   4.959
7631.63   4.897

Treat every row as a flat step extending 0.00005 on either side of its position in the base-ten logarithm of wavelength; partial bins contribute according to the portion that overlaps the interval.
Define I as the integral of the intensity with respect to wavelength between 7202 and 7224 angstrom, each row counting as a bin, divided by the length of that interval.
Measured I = 4.71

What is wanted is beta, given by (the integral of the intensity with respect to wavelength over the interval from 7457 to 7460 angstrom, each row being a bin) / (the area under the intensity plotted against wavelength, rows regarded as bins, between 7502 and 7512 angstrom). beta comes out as 0.3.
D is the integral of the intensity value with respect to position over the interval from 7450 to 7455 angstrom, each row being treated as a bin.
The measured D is 25.8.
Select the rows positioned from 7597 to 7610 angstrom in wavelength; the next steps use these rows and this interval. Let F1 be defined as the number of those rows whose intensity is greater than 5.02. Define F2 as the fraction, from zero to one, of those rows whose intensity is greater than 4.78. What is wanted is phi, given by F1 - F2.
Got -0.7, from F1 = 0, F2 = 0.7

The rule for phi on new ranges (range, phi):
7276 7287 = -0.9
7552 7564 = 2.0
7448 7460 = 3.1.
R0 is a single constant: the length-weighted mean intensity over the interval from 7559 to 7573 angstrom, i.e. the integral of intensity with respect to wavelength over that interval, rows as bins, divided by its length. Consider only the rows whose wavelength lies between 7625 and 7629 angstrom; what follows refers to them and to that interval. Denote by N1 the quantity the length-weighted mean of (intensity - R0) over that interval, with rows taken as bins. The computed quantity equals -0.1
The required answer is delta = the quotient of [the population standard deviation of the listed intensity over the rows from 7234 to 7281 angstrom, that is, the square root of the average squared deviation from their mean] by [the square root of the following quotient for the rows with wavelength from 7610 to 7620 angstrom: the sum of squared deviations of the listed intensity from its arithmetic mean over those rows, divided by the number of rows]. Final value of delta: 5.7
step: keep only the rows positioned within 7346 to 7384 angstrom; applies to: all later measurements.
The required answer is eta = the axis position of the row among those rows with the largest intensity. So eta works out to 7377.64 angstrom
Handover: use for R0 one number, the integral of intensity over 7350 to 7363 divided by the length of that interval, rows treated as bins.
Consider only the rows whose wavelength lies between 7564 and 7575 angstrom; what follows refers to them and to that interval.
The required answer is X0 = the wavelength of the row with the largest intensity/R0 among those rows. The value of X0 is 7565.15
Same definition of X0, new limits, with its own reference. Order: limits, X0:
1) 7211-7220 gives 7218.01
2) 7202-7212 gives 7203.07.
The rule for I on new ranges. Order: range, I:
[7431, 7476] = 4.93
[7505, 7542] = 4.93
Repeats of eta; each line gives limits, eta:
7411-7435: 7427.07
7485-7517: 7516.53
